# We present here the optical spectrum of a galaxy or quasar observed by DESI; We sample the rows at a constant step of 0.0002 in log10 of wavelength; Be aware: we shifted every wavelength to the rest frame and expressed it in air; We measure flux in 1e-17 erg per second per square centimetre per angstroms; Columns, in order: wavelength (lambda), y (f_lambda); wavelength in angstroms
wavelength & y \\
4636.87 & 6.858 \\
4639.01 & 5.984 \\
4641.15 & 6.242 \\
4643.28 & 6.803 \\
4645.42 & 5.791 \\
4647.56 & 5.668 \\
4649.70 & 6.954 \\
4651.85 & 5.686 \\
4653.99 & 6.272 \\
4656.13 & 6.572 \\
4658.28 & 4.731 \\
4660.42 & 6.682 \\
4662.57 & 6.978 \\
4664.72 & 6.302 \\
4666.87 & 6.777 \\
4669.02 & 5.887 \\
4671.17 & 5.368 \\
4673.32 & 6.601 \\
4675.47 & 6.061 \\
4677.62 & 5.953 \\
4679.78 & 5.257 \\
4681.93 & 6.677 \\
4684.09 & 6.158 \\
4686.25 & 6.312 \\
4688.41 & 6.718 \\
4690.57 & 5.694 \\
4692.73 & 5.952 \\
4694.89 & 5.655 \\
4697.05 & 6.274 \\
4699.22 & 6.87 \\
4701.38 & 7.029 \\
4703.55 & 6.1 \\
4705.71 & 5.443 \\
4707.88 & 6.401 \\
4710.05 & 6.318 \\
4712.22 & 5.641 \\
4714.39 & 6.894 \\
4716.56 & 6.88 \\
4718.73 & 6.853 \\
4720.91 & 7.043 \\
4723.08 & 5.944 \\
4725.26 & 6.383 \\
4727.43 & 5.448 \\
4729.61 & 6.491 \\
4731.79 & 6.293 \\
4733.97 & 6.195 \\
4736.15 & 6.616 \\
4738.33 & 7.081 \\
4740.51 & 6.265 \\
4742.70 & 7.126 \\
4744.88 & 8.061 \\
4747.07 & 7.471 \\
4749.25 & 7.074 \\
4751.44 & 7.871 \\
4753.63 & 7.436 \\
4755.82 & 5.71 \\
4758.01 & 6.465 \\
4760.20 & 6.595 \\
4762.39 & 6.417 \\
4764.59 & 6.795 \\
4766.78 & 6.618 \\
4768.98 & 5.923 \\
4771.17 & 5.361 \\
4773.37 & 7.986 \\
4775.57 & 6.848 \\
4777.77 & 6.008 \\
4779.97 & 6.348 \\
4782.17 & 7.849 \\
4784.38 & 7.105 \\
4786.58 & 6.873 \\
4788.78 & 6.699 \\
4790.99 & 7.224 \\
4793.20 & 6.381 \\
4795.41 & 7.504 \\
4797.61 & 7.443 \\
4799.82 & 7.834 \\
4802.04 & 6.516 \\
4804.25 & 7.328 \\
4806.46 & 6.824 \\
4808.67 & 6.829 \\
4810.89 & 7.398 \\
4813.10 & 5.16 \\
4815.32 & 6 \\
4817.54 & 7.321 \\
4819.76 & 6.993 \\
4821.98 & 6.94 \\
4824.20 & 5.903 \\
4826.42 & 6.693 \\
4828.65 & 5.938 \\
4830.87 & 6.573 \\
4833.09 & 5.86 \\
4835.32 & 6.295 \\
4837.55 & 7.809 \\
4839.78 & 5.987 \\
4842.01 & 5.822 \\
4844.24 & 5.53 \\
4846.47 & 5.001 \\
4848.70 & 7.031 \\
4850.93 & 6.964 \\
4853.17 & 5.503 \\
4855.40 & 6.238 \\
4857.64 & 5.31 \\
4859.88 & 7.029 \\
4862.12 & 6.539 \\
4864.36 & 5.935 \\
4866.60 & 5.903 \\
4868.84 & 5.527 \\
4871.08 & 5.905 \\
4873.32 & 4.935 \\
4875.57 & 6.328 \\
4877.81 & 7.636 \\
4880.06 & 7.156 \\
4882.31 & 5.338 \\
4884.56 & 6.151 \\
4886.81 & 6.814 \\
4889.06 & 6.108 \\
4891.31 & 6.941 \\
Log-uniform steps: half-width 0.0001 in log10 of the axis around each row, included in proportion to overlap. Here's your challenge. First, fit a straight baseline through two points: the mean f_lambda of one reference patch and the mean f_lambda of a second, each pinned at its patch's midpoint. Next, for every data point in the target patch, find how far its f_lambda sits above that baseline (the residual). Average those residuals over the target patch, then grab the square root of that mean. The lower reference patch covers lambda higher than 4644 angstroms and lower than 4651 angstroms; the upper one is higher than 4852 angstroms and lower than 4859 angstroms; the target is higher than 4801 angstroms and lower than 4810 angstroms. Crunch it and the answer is 1.0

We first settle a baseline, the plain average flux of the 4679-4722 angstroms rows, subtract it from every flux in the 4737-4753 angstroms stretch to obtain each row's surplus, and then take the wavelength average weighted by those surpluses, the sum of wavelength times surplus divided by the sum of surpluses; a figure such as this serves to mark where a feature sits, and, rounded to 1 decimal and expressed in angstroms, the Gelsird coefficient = 4746.3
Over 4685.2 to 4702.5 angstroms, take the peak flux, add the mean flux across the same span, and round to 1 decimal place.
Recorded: 13.3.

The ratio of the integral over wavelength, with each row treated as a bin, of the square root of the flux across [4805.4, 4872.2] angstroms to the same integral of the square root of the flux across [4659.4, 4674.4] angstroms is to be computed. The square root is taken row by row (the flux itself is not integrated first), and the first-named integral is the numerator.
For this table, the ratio 4.4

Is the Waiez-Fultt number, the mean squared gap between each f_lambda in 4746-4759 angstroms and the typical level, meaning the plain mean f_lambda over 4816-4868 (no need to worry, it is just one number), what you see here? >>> 1.0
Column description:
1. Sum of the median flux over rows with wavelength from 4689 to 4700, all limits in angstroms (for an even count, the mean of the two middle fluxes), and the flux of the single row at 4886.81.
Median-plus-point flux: 12.8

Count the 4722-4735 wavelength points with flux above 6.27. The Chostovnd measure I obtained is 3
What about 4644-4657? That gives 3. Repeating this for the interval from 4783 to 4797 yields 6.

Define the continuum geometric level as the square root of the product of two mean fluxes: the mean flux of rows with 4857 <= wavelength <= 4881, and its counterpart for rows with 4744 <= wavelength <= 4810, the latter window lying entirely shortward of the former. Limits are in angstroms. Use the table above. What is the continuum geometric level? 6.55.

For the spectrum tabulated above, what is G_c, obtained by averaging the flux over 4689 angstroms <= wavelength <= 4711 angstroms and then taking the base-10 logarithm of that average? 0.791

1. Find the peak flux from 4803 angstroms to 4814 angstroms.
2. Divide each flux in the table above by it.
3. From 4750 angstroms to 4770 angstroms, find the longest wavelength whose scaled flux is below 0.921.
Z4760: 4768.98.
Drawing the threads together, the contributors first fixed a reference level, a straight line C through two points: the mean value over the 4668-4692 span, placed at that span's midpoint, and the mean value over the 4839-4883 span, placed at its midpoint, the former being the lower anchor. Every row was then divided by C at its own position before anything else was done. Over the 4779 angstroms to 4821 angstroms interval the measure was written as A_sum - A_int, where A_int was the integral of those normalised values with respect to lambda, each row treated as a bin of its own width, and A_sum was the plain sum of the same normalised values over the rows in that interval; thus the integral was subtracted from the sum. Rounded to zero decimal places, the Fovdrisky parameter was -26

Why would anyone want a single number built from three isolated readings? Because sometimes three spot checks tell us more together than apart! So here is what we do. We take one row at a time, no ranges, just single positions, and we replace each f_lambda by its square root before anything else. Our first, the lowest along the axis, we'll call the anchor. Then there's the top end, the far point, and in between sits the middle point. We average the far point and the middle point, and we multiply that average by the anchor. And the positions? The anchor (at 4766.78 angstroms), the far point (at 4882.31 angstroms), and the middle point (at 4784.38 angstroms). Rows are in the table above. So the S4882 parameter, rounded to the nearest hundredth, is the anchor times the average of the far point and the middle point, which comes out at 6.40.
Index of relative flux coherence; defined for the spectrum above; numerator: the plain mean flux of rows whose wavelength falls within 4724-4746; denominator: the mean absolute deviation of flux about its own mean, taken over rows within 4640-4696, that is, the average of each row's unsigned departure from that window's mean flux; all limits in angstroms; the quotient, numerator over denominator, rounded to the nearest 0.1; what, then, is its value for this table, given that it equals 14.2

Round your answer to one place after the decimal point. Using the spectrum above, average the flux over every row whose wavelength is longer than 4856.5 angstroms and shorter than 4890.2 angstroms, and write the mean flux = 6.2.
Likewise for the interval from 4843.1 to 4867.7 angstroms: 6.1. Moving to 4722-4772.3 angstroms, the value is 6.6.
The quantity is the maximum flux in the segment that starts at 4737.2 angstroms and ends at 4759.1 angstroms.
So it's 8.061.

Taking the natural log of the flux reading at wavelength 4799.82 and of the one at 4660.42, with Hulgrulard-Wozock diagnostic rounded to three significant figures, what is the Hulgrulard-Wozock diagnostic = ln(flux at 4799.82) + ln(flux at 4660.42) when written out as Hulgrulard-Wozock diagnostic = 3.96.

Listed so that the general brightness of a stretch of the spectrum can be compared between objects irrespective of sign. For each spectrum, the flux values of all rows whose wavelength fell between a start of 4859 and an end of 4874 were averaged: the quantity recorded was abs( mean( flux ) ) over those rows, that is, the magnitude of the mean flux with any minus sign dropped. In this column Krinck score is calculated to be 6.0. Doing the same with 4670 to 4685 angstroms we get 6.0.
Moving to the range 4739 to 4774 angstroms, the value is 6.8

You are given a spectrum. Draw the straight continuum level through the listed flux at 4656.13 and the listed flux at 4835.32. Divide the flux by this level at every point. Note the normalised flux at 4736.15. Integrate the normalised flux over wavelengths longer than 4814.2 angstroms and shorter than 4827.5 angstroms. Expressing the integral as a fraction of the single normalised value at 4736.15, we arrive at 13.6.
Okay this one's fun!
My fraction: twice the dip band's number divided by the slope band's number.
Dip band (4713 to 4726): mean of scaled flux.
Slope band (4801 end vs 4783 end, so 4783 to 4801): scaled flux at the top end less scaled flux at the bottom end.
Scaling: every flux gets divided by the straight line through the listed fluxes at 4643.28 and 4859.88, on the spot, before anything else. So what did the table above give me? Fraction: 19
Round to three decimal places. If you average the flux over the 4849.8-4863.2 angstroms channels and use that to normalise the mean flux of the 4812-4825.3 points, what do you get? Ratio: 1.020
